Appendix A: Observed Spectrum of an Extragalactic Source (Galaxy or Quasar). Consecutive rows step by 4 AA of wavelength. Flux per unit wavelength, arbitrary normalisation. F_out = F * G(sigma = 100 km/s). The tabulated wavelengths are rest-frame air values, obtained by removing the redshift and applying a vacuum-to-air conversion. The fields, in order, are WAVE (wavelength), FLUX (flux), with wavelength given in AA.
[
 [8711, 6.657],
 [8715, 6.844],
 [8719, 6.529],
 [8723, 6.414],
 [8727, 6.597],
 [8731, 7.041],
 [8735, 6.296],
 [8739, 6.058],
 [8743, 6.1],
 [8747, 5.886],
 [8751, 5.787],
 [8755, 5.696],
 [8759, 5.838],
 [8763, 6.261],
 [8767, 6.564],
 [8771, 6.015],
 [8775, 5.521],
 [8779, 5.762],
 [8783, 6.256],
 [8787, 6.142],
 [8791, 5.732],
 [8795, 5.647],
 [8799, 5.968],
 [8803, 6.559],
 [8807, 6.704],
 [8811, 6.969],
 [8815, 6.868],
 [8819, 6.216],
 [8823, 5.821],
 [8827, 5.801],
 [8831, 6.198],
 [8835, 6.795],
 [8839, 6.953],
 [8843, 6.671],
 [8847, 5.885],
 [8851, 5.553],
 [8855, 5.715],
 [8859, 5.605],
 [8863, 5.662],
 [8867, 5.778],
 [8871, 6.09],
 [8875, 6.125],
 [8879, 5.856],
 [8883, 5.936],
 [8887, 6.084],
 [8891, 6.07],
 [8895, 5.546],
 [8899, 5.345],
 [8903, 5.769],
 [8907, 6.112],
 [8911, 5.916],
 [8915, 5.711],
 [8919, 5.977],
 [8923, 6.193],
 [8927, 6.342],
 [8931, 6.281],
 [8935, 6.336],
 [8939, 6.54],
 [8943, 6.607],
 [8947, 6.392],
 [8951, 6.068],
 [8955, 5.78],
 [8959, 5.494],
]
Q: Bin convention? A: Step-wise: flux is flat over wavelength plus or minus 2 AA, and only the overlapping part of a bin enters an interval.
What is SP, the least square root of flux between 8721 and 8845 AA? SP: 2.35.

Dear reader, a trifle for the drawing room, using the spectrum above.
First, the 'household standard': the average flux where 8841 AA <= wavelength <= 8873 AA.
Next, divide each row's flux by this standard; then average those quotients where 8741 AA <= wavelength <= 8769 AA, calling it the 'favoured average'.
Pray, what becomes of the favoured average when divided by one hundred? 0.0103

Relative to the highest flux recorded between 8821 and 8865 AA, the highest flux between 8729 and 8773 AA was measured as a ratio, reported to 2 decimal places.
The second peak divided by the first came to 1.01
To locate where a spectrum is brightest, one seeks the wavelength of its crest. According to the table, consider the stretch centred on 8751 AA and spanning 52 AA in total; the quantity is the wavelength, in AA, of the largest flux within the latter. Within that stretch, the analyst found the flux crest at 8731 AA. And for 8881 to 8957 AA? 8943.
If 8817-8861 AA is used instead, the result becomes 8839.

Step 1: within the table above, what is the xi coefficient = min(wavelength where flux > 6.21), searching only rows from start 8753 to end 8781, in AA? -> 8763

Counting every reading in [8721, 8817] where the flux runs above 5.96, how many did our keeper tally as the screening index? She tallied 16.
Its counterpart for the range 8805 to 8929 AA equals 16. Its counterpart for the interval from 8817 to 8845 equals 5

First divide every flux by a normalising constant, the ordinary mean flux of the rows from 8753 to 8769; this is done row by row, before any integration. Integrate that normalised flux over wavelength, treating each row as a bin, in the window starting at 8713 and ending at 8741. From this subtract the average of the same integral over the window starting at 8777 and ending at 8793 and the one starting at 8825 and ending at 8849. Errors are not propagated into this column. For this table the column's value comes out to 10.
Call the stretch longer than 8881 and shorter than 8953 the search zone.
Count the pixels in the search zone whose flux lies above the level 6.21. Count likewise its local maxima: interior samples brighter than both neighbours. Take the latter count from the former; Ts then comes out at 2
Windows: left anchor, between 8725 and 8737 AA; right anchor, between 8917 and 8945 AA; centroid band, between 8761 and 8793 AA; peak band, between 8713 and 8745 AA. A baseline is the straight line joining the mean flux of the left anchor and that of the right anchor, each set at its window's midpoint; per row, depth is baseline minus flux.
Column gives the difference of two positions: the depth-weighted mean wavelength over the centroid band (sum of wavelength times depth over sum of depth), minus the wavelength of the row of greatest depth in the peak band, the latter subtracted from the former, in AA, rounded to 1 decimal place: 40.0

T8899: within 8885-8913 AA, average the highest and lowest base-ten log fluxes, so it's 0.757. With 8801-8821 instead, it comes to 0.818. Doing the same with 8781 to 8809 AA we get 0.789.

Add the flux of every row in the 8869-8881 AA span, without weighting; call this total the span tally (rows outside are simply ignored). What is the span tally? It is 18.1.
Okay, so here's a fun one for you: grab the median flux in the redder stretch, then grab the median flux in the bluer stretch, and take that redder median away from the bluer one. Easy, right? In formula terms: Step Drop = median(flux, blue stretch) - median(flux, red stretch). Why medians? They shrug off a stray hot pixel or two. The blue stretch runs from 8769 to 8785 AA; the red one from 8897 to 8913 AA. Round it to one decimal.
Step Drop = 0.0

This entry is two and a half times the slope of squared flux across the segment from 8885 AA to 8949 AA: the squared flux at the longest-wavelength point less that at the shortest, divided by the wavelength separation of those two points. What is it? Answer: 0.16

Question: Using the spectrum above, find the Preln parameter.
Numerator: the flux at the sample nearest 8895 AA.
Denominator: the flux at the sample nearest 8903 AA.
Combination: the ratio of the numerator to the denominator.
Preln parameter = 0.96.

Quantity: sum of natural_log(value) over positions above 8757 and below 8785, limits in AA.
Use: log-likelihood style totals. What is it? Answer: 12.6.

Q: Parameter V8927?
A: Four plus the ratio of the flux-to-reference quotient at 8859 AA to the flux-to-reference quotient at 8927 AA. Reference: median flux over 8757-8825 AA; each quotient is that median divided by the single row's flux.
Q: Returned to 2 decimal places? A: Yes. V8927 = 5.13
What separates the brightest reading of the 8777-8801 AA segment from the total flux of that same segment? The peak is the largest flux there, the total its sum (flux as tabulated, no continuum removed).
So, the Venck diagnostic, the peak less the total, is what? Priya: -29.3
